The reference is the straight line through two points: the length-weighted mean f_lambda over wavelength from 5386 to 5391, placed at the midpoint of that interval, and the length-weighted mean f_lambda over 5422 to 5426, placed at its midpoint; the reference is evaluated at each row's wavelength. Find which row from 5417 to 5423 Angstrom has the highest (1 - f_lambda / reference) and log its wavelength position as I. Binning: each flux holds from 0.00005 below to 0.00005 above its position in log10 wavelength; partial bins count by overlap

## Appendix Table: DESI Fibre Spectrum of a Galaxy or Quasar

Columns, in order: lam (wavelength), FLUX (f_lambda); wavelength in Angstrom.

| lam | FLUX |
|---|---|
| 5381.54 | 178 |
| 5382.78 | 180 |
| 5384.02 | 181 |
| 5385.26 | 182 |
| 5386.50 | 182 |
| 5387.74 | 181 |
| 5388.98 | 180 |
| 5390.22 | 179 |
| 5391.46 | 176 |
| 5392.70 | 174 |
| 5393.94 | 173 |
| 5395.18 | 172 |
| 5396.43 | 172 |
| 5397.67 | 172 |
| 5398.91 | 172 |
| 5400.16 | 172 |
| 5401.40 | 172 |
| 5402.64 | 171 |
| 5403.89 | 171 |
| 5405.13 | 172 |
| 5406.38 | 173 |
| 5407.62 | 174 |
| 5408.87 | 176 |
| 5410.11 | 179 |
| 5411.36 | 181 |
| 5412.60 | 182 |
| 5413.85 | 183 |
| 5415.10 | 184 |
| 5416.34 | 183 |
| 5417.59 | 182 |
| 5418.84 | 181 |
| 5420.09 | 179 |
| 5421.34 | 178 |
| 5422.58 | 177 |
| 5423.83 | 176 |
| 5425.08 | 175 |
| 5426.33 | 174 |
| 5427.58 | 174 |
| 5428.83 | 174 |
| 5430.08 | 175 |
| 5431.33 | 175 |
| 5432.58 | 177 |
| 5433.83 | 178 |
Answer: 5422.58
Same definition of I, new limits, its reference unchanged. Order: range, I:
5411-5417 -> 5411.36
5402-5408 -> 5402.64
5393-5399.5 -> 5395.18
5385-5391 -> 5390.22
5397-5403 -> 5402.64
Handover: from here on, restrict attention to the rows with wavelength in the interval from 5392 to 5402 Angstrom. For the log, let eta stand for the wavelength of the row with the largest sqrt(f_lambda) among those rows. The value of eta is 5392.70 Angstrom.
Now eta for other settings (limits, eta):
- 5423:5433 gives 5432.58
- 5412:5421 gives 5415.10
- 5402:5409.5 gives 5408.87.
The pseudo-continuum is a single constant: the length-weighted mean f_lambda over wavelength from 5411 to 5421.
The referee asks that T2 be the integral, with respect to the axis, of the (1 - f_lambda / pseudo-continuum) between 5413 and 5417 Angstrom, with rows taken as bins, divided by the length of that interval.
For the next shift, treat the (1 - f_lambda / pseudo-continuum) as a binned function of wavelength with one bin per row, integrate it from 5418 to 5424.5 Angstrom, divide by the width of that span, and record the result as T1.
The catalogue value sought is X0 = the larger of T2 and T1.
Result 0.02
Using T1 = 0.019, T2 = -0.008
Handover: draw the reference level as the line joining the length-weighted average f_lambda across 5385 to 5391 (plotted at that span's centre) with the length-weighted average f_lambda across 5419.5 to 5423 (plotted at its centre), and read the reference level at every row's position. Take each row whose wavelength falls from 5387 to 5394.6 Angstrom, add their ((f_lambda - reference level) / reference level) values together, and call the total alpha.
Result -0.11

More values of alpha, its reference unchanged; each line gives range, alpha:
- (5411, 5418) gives 0.12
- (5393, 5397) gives -0.13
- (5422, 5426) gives -0.04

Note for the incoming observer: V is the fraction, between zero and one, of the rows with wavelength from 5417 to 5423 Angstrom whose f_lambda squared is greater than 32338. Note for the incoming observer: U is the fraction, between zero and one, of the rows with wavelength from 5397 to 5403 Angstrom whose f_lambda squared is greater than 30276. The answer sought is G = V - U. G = 0.4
